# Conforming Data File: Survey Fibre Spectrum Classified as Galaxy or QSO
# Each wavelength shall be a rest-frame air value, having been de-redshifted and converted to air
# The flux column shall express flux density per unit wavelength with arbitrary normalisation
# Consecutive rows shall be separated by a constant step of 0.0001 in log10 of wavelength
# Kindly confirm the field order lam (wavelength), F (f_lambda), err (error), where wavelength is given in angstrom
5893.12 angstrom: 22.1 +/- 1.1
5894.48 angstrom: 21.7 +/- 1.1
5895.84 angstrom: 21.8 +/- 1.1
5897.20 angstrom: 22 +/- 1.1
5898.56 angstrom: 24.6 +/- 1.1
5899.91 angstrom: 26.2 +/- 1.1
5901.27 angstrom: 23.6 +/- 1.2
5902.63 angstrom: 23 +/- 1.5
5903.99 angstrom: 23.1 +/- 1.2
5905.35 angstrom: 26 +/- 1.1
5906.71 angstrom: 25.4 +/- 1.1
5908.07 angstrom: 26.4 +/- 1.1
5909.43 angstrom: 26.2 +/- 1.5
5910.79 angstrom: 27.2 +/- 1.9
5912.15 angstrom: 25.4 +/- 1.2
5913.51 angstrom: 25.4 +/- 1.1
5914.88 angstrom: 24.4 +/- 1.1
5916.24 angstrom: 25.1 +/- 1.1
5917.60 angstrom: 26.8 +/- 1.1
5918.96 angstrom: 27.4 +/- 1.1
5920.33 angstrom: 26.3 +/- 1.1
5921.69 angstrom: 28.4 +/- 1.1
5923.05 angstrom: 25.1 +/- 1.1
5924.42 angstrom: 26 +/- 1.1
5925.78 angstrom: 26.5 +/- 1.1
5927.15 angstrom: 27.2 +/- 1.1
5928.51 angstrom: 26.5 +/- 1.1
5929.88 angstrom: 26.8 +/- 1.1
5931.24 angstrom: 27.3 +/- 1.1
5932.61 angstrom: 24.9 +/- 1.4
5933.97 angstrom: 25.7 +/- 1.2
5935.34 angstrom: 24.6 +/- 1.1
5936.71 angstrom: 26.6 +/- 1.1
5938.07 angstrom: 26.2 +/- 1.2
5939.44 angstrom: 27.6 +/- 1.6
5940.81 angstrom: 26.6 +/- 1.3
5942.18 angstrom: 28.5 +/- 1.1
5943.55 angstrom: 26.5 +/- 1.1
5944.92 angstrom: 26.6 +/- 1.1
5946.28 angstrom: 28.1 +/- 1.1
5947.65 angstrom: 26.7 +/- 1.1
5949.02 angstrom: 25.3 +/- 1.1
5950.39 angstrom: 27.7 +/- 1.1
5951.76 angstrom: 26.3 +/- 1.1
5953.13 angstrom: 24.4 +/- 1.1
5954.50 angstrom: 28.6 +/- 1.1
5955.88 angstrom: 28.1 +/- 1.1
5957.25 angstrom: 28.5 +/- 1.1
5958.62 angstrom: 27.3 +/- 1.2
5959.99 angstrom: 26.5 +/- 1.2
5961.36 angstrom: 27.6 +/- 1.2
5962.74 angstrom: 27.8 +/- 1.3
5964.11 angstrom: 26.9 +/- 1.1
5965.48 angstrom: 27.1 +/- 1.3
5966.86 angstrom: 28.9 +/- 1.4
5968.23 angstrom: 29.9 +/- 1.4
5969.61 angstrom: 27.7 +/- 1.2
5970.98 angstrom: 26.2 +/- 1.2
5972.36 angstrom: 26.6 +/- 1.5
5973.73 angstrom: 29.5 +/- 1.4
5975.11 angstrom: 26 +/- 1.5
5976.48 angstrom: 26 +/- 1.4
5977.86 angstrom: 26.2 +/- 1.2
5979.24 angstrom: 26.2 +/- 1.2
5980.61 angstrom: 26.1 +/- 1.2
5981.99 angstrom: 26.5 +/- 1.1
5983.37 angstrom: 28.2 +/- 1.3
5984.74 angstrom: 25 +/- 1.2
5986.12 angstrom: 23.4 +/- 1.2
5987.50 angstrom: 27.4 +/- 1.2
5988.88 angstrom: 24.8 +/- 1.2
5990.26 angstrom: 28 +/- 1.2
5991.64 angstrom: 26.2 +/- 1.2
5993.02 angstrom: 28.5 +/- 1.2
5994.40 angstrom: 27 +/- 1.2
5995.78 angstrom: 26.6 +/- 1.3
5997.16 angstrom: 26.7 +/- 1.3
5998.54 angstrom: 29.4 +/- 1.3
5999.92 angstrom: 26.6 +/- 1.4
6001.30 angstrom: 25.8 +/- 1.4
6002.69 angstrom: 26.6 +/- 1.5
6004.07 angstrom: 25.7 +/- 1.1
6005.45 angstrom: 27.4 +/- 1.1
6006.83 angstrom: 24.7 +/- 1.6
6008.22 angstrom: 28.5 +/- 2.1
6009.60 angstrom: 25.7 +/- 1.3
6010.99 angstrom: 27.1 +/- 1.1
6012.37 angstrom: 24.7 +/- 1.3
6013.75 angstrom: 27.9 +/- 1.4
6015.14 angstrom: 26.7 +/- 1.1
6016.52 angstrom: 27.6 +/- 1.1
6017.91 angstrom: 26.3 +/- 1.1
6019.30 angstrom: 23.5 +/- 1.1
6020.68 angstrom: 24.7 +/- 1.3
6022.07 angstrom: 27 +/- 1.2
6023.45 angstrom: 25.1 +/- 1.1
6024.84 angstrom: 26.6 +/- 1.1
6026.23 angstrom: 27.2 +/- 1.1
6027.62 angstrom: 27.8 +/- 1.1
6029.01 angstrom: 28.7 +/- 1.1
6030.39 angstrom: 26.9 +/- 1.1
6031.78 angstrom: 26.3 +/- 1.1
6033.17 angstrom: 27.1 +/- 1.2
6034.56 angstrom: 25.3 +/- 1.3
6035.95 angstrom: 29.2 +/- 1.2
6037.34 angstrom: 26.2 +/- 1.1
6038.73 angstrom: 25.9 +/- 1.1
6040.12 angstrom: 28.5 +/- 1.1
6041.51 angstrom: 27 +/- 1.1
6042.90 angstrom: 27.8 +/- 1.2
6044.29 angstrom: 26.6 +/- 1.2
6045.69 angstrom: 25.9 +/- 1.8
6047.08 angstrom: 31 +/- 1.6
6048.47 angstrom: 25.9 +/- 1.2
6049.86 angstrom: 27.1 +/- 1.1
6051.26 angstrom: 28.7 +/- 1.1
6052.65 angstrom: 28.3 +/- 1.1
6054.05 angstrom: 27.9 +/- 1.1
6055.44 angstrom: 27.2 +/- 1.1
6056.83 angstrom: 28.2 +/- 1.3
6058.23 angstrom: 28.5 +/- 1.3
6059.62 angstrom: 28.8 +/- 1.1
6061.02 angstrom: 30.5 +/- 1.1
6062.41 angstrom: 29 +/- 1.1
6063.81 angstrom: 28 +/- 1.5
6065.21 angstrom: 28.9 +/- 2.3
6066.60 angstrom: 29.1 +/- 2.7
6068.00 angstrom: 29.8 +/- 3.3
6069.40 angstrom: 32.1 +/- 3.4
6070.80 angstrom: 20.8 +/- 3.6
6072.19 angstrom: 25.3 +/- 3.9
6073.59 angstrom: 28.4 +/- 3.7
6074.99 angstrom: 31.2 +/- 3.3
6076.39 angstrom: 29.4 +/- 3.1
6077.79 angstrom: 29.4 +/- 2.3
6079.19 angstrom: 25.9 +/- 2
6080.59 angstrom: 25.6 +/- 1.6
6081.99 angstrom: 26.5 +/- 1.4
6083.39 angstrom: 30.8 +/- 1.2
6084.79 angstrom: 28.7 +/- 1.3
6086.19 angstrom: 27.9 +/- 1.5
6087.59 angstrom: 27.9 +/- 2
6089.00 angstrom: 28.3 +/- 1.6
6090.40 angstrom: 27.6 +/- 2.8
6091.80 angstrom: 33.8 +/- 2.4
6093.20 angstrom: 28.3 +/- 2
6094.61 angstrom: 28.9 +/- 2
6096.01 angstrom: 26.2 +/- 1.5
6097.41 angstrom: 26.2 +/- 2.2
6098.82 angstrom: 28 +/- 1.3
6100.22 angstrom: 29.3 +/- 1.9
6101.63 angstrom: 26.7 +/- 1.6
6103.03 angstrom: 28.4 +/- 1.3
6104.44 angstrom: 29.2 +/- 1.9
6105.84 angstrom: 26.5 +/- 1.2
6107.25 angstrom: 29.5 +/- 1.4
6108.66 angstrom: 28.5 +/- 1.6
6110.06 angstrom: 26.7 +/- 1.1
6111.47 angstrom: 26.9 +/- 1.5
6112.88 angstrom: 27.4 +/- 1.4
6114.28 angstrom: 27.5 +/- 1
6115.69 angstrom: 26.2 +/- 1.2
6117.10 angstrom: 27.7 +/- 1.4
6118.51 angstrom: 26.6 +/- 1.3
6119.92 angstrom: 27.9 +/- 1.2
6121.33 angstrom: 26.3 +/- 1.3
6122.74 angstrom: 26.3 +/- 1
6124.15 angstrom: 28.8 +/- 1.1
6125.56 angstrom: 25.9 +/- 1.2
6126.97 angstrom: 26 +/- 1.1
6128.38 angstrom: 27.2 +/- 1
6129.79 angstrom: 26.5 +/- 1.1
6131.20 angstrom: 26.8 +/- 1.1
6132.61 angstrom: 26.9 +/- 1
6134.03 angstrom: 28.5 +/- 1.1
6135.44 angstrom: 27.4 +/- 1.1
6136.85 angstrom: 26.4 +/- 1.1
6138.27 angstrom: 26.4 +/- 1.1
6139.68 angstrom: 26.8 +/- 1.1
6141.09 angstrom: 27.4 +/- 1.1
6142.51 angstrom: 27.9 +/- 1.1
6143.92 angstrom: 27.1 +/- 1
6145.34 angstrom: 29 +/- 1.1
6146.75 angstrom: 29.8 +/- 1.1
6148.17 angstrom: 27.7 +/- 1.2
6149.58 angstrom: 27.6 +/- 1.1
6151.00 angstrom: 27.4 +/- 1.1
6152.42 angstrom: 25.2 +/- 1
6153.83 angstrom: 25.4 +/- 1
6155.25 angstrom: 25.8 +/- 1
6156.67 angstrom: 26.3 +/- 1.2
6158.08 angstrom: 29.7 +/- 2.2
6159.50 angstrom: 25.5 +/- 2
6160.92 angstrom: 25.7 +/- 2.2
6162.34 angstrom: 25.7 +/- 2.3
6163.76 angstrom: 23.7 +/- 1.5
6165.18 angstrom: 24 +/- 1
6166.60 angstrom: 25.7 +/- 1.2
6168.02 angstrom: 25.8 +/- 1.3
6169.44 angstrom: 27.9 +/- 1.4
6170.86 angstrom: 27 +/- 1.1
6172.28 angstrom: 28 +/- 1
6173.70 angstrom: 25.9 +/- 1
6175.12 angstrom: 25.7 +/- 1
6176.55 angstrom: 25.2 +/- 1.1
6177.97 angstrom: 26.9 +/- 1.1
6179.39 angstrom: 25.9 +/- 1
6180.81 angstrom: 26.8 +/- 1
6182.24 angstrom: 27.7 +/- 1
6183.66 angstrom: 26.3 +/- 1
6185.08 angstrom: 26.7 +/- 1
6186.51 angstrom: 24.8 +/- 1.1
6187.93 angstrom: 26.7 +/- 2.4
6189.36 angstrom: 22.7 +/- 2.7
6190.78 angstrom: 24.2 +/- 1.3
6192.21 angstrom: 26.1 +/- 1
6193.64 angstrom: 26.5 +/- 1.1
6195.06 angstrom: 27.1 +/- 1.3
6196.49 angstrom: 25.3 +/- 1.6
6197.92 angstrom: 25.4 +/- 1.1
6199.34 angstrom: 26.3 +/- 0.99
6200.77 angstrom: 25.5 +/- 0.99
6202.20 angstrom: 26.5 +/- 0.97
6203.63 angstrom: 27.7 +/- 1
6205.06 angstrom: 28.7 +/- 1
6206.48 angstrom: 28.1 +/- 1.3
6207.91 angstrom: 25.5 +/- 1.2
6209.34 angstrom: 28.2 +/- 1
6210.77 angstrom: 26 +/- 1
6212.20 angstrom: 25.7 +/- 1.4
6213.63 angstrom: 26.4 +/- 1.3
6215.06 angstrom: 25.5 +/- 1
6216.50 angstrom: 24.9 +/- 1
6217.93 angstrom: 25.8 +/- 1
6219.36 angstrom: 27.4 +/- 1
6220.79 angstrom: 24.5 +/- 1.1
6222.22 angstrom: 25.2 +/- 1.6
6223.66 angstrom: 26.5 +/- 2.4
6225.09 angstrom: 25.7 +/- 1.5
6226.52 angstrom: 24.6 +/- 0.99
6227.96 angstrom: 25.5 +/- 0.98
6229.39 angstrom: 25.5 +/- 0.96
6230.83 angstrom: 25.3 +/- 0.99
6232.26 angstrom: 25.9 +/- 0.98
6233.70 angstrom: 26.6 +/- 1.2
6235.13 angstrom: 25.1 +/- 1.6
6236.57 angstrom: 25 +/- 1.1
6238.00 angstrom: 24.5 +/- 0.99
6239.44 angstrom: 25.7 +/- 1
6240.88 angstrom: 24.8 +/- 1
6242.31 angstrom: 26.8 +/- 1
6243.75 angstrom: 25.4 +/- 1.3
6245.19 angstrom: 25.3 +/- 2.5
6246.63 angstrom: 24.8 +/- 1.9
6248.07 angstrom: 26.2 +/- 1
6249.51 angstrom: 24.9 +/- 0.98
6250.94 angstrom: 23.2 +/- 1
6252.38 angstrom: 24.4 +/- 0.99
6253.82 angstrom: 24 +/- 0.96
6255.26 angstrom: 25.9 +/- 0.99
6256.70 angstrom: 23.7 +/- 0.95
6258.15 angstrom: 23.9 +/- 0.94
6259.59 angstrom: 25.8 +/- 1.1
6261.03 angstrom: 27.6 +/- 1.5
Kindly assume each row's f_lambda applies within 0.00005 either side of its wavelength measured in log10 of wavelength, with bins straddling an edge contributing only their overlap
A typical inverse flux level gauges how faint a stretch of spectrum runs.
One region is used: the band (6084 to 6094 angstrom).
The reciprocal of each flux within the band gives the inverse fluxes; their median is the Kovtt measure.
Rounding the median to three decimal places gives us 0.035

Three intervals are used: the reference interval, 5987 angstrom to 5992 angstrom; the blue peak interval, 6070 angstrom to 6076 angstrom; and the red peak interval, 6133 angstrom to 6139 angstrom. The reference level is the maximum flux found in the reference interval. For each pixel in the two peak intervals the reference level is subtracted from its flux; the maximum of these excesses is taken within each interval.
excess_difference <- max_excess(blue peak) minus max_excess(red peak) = 2.7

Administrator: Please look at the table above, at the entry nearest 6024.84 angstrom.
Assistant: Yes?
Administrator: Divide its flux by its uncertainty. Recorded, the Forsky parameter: 24.2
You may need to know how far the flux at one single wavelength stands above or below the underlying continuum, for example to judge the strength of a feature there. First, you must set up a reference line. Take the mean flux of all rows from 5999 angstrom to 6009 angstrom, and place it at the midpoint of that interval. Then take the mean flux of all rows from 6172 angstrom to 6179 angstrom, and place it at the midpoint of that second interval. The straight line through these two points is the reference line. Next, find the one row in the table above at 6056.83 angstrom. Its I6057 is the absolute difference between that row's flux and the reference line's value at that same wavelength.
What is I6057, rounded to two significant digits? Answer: 1.8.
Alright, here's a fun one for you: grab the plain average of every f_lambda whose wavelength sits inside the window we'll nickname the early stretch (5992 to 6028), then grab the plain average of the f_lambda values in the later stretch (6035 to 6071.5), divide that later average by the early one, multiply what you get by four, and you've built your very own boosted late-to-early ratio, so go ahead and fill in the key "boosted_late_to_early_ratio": 4.2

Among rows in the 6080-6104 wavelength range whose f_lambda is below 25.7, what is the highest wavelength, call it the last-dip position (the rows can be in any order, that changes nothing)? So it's 6080.59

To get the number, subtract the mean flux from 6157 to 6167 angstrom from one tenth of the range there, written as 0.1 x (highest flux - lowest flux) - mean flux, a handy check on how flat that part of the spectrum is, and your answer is -25.1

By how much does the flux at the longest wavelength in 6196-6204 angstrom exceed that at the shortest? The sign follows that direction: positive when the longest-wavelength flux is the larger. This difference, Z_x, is 2.4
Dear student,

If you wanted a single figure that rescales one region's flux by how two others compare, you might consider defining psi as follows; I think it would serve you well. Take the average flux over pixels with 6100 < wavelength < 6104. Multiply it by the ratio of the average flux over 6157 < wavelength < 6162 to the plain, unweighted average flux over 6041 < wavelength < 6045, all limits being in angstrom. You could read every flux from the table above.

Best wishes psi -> 28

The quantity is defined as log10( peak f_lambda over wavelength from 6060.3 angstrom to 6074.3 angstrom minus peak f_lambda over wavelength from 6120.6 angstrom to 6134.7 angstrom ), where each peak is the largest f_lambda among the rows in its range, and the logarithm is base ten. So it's 0.5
